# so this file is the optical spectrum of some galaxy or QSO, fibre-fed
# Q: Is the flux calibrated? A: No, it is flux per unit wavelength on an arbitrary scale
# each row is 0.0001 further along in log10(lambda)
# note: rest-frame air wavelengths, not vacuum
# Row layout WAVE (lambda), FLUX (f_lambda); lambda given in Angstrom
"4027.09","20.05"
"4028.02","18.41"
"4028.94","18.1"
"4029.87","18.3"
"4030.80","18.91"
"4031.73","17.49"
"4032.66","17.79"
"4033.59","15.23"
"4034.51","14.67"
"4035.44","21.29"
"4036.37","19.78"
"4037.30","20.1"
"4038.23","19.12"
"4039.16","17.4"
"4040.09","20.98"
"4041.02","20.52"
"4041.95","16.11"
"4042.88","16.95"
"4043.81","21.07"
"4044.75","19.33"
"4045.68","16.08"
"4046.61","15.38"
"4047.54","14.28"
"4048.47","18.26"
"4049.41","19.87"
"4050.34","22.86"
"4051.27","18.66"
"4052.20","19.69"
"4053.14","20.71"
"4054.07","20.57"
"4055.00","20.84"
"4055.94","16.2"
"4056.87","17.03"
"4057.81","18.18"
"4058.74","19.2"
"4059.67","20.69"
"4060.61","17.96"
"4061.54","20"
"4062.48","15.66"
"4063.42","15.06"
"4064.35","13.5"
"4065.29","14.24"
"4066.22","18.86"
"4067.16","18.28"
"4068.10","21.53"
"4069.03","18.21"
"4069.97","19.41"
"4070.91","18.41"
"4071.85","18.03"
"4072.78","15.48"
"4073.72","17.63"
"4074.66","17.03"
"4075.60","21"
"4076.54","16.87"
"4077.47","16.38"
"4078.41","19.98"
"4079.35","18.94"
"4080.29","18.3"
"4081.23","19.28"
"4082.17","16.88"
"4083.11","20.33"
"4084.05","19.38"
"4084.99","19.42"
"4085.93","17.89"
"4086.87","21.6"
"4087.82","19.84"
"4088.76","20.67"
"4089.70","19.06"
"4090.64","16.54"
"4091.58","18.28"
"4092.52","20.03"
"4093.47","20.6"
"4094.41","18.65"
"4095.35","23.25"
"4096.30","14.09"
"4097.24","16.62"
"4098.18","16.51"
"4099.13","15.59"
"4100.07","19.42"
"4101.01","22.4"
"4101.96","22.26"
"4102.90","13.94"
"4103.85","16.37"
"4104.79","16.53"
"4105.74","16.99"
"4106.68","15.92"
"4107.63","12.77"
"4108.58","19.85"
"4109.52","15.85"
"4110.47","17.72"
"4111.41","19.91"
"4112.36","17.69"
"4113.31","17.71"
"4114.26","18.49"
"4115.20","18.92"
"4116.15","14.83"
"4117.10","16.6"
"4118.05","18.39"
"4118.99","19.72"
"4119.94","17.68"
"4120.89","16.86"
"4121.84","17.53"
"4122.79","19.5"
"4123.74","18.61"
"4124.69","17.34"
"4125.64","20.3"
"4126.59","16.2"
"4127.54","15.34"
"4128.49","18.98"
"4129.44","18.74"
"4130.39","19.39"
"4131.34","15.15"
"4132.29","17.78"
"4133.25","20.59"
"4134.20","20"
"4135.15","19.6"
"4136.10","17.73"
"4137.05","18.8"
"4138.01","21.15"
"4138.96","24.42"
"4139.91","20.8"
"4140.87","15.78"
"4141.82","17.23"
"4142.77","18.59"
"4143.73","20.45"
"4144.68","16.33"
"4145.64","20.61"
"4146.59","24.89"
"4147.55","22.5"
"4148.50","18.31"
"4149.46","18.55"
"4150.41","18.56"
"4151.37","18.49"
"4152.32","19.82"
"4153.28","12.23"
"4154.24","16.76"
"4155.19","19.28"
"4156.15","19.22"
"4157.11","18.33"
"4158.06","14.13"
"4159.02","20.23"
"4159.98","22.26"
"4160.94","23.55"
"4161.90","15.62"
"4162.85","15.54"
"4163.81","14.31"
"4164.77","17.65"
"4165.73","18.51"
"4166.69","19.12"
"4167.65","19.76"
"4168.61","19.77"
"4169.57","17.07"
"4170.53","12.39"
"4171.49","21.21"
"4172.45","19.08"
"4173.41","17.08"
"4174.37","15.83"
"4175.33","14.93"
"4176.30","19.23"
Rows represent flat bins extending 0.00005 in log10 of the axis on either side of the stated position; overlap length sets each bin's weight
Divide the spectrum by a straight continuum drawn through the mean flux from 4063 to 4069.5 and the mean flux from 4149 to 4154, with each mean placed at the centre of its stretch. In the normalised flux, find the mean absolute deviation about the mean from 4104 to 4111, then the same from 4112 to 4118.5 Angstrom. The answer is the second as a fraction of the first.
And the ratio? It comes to 0.72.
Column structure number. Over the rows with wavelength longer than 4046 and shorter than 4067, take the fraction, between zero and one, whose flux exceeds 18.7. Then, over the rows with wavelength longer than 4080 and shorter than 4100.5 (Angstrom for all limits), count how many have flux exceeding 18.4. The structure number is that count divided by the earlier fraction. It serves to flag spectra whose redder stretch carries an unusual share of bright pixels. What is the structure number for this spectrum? 29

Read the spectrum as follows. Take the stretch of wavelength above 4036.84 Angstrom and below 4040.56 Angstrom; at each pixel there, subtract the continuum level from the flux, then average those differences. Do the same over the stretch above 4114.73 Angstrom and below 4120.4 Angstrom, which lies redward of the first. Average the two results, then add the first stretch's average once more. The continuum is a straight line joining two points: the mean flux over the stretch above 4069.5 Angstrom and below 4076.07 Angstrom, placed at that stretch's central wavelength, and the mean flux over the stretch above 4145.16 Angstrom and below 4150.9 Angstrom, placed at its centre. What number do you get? 3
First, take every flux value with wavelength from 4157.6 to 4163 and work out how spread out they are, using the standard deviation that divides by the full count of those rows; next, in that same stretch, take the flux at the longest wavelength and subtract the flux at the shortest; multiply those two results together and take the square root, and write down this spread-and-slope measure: 2.26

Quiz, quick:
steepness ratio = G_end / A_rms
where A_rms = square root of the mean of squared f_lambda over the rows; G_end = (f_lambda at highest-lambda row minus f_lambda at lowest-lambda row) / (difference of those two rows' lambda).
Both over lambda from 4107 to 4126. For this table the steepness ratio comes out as 0.023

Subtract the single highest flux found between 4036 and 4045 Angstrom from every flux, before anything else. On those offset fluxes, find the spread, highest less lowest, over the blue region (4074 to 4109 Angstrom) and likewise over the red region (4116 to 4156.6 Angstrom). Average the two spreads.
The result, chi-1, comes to 11.6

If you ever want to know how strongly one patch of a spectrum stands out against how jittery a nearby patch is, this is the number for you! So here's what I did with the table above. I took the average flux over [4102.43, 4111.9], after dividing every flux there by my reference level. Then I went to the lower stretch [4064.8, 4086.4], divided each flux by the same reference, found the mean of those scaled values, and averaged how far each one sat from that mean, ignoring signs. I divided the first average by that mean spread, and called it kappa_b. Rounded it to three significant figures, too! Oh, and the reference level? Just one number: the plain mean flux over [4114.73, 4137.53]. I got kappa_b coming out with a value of 12.9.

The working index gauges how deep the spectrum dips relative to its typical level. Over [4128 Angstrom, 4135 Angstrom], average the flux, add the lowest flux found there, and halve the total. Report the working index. 16.9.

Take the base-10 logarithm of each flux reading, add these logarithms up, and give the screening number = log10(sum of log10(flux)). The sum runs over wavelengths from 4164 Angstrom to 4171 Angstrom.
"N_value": 0.9402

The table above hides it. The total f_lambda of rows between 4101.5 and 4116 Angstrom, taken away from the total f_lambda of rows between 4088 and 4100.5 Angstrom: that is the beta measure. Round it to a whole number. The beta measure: -22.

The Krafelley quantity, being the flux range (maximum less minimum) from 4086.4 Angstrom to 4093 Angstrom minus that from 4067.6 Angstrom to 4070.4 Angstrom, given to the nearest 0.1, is 1.7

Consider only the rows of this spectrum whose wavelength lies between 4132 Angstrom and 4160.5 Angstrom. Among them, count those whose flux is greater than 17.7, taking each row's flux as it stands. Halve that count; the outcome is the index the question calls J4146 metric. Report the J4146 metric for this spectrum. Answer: 12.0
